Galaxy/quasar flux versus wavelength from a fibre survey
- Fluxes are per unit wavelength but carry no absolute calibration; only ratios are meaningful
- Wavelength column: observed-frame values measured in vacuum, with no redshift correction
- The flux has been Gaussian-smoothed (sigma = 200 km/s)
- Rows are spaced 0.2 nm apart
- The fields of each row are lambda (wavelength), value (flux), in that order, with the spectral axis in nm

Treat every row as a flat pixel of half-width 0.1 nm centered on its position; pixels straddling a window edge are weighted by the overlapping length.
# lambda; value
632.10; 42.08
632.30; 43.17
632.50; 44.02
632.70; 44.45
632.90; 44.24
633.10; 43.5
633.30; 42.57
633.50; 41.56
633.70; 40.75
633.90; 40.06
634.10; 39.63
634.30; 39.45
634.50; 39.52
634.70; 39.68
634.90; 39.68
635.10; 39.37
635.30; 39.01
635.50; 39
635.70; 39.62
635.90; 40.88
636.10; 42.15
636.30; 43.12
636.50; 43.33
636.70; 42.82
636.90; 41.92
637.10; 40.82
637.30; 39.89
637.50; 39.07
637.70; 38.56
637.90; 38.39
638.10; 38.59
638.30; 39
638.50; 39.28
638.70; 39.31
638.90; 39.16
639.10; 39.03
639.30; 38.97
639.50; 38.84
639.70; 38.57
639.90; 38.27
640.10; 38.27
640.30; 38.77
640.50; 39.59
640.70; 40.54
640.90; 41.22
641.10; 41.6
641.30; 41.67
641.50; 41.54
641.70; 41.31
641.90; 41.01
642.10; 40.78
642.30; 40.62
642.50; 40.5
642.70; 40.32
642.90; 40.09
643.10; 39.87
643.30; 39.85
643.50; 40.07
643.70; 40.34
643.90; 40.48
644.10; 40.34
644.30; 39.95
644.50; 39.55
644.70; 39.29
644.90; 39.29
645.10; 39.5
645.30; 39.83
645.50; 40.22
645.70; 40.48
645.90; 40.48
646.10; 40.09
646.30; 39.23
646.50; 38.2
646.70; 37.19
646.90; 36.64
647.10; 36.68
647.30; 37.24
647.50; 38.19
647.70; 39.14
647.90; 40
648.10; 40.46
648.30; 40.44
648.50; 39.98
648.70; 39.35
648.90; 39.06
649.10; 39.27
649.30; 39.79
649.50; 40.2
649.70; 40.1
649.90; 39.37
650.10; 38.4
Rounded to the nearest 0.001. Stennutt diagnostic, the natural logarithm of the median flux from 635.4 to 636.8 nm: 3.741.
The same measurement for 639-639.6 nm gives 3.663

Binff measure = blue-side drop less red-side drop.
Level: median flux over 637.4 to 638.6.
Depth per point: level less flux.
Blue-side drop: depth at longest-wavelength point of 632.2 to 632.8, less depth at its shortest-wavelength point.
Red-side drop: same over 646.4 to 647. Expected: -2.8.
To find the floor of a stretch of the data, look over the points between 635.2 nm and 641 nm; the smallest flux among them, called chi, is 38.27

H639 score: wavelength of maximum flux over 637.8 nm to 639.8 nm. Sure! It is 638.70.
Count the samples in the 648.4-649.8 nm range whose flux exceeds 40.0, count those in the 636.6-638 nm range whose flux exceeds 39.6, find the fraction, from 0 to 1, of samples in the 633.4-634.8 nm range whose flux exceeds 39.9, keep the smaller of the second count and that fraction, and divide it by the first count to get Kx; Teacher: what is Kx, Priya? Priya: 0.21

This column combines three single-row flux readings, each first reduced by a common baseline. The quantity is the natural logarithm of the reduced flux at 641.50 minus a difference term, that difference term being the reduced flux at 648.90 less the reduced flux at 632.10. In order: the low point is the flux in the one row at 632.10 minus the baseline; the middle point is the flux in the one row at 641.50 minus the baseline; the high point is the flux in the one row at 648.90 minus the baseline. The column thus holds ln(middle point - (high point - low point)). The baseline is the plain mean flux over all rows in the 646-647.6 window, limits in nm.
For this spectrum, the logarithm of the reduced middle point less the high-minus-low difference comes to 1.9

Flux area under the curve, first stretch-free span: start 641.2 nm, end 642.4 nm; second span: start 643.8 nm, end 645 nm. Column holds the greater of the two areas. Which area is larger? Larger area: 49.4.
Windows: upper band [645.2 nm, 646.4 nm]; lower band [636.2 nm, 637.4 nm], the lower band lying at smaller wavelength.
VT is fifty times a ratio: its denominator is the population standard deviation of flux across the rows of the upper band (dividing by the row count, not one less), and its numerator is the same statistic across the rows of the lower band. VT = 146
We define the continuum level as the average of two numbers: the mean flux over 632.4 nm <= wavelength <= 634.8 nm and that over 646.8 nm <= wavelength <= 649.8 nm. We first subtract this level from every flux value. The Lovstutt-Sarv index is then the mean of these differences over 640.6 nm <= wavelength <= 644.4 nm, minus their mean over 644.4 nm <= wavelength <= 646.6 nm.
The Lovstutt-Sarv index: 1.0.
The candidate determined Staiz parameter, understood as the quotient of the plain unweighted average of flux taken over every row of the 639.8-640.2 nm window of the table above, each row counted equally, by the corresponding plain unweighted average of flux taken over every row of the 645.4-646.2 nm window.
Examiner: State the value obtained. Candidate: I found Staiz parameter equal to 0.95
